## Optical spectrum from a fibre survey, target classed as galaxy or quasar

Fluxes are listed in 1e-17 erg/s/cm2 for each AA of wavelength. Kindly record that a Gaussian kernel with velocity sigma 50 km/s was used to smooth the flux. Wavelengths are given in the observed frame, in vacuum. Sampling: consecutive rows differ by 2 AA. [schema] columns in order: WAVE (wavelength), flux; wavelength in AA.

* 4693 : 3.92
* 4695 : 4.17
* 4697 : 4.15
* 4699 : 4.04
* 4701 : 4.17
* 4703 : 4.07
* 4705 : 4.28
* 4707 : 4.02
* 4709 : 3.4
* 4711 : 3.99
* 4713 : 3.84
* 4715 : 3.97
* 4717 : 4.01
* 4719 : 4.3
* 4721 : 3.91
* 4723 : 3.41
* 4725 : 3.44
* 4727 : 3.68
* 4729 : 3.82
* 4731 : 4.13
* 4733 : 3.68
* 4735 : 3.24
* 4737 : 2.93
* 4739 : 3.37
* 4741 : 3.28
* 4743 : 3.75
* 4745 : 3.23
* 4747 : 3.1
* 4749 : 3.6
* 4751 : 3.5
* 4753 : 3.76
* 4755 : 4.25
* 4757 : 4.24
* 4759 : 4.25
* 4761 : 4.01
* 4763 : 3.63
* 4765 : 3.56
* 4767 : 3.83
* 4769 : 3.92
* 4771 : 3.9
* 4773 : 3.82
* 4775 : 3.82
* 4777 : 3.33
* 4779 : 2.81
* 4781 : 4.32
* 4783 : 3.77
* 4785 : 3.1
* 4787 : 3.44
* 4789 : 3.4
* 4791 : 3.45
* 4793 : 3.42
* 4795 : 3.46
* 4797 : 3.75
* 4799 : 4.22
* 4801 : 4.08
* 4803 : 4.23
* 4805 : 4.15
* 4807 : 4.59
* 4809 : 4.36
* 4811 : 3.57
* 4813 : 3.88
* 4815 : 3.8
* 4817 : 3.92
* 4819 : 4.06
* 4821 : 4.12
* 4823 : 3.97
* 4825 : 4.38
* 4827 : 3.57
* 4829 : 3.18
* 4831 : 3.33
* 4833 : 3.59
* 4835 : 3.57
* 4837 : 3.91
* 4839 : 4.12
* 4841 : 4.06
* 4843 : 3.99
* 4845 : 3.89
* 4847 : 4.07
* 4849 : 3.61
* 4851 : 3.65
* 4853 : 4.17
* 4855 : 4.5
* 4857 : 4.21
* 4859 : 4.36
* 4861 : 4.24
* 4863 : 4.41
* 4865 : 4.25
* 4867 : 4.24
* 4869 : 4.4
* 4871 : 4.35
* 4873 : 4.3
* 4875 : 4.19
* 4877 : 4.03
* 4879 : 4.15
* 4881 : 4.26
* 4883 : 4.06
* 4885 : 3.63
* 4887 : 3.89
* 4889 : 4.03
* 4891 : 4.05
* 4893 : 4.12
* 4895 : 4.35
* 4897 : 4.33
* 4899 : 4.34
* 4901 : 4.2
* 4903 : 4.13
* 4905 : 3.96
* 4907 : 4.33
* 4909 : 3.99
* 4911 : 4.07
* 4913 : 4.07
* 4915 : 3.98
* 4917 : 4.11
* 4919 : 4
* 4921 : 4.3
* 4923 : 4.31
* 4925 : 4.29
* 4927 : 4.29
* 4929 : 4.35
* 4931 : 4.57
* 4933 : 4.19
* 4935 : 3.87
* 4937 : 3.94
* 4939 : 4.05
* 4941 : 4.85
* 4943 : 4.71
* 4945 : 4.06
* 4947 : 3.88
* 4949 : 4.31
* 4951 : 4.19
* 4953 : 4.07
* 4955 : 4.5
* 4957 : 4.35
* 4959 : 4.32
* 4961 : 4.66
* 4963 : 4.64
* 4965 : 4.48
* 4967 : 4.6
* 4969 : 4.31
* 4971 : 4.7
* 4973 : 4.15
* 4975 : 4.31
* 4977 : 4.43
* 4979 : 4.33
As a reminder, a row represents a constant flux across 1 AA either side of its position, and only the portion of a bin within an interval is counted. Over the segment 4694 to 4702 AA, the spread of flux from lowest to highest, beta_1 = 0.1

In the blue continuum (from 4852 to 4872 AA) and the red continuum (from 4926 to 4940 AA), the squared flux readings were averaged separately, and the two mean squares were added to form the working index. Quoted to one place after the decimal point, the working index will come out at 36.1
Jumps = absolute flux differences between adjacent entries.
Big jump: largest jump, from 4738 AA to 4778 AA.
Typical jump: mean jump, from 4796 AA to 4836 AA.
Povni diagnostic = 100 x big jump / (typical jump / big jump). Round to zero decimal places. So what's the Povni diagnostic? 99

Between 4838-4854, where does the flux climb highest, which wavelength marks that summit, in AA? 4853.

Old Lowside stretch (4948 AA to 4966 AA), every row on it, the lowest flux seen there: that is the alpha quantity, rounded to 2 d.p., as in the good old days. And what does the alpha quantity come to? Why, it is 4.07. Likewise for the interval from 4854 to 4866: 4.21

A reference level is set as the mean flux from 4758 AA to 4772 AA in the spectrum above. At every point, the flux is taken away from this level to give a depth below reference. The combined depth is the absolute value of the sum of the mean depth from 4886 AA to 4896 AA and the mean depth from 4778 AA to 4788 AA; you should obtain 0.17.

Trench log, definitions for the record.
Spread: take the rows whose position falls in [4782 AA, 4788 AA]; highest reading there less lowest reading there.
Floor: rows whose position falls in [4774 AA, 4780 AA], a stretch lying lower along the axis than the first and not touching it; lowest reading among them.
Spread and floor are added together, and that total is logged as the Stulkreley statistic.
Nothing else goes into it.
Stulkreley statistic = 3.48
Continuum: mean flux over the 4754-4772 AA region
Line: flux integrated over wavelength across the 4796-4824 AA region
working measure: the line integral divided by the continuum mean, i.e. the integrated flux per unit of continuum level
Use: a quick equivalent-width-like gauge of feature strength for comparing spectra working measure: 29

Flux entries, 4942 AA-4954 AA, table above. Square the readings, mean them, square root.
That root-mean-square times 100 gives 421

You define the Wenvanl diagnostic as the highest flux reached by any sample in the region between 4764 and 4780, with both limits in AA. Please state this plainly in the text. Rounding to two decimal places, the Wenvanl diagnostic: 3.92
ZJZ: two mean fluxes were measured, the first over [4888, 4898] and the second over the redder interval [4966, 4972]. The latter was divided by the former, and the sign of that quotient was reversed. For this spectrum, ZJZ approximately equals -1.09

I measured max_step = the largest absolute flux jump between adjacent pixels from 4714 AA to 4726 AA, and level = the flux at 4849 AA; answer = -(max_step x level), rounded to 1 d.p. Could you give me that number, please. -1.8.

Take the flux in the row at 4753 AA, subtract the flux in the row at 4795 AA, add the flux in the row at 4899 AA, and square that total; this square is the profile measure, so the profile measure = 22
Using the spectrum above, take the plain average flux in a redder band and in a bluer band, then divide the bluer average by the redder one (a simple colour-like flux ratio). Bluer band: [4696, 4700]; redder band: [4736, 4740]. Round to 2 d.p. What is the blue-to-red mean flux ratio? 1.30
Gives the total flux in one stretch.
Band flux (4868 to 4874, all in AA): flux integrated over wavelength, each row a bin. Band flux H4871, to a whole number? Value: 26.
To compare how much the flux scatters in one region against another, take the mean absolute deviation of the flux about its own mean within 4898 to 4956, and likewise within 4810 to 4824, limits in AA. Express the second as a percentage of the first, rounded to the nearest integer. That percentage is 70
